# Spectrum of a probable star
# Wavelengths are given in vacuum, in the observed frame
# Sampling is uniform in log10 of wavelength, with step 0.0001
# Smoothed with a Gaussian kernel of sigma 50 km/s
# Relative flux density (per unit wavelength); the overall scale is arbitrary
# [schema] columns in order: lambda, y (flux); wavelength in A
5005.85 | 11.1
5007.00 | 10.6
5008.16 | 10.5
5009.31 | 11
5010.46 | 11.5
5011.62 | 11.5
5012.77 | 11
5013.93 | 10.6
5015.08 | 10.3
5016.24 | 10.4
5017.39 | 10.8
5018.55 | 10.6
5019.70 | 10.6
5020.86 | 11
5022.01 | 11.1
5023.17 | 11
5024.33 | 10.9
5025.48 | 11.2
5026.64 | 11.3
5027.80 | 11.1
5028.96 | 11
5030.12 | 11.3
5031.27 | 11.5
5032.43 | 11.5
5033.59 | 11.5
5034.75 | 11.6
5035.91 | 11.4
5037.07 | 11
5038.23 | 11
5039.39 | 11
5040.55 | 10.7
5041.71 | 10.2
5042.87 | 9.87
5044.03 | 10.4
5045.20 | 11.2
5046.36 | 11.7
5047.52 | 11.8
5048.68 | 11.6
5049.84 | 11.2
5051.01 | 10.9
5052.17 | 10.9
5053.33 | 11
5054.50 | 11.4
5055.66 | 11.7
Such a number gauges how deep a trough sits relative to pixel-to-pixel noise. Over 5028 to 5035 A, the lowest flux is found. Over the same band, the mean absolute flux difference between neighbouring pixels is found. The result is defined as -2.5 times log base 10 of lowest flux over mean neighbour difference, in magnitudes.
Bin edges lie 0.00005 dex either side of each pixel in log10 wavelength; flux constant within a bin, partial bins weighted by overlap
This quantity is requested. -4.9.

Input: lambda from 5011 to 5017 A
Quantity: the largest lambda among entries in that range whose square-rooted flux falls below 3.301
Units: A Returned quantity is 5016.24 A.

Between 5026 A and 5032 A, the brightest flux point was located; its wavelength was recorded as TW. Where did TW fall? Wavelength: 5031.27 A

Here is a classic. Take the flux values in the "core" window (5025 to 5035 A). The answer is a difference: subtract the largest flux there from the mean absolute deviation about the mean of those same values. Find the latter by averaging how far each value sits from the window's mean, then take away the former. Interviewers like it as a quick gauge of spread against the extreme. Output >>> -11.4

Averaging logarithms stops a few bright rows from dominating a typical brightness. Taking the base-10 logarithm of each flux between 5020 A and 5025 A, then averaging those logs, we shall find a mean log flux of 1.04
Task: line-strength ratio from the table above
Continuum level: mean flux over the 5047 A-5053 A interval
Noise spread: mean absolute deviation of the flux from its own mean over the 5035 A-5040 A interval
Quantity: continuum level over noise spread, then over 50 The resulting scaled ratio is 1.5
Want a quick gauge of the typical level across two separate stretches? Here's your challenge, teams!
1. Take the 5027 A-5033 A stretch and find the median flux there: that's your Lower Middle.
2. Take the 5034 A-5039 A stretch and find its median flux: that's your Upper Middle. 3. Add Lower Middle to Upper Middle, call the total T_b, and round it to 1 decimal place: 22.5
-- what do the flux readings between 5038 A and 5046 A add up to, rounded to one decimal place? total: 74.4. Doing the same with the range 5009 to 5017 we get 76.3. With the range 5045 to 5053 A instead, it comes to 79.3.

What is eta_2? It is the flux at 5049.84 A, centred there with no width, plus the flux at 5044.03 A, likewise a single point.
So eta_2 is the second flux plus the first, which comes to 21.60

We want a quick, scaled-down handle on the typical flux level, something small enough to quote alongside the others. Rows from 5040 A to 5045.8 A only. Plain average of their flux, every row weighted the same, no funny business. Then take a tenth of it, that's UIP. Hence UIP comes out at 1.05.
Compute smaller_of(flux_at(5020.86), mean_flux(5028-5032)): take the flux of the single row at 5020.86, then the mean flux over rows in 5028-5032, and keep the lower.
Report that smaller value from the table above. 11.0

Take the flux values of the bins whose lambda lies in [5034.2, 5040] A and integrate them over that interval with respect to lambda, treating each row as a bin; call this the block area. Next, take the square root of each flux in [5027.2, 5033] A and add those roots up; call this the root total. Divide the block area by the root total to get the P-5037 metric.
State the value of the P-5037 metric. 3.87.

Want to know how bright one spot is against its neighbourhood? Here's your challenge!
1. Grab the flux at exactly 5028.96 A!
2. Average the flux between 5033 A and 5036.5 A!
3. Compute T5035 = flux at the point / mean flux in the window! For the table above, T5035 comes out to 0.96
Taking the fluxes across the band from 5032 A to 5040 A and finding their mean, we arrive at 11.3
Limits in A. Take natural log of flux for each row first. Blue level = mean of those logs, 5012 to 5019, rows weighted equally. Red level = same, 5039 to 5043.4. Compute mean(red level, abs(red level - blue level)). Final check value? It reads 1.18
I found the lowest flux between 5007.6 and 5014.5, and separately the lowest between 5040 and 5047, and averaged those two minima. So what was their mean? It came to 10.2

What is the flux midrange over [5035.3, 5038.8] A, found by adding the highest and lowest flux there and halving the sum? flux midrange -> 11.2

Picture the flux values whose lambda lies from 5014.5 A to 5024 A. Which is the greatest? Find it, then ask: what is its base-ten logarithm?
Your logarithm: 1.045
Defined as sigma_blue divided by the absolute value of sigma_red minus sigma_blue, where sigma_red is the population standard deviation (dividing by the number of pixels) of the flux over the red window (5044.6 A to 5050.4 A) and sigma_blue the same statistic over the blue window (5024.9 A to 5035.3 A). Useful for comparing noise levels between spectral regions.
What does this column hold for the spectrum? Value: 3.3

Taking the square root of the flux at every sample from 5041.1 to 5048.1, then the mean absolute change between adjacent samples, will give 0.069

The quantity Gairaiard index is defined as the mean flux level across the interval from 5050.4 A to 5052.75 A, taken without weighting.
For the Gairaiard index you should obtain 10.9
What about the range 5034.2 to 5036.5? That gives 11.5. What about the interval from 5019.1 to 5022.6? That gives 10.9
